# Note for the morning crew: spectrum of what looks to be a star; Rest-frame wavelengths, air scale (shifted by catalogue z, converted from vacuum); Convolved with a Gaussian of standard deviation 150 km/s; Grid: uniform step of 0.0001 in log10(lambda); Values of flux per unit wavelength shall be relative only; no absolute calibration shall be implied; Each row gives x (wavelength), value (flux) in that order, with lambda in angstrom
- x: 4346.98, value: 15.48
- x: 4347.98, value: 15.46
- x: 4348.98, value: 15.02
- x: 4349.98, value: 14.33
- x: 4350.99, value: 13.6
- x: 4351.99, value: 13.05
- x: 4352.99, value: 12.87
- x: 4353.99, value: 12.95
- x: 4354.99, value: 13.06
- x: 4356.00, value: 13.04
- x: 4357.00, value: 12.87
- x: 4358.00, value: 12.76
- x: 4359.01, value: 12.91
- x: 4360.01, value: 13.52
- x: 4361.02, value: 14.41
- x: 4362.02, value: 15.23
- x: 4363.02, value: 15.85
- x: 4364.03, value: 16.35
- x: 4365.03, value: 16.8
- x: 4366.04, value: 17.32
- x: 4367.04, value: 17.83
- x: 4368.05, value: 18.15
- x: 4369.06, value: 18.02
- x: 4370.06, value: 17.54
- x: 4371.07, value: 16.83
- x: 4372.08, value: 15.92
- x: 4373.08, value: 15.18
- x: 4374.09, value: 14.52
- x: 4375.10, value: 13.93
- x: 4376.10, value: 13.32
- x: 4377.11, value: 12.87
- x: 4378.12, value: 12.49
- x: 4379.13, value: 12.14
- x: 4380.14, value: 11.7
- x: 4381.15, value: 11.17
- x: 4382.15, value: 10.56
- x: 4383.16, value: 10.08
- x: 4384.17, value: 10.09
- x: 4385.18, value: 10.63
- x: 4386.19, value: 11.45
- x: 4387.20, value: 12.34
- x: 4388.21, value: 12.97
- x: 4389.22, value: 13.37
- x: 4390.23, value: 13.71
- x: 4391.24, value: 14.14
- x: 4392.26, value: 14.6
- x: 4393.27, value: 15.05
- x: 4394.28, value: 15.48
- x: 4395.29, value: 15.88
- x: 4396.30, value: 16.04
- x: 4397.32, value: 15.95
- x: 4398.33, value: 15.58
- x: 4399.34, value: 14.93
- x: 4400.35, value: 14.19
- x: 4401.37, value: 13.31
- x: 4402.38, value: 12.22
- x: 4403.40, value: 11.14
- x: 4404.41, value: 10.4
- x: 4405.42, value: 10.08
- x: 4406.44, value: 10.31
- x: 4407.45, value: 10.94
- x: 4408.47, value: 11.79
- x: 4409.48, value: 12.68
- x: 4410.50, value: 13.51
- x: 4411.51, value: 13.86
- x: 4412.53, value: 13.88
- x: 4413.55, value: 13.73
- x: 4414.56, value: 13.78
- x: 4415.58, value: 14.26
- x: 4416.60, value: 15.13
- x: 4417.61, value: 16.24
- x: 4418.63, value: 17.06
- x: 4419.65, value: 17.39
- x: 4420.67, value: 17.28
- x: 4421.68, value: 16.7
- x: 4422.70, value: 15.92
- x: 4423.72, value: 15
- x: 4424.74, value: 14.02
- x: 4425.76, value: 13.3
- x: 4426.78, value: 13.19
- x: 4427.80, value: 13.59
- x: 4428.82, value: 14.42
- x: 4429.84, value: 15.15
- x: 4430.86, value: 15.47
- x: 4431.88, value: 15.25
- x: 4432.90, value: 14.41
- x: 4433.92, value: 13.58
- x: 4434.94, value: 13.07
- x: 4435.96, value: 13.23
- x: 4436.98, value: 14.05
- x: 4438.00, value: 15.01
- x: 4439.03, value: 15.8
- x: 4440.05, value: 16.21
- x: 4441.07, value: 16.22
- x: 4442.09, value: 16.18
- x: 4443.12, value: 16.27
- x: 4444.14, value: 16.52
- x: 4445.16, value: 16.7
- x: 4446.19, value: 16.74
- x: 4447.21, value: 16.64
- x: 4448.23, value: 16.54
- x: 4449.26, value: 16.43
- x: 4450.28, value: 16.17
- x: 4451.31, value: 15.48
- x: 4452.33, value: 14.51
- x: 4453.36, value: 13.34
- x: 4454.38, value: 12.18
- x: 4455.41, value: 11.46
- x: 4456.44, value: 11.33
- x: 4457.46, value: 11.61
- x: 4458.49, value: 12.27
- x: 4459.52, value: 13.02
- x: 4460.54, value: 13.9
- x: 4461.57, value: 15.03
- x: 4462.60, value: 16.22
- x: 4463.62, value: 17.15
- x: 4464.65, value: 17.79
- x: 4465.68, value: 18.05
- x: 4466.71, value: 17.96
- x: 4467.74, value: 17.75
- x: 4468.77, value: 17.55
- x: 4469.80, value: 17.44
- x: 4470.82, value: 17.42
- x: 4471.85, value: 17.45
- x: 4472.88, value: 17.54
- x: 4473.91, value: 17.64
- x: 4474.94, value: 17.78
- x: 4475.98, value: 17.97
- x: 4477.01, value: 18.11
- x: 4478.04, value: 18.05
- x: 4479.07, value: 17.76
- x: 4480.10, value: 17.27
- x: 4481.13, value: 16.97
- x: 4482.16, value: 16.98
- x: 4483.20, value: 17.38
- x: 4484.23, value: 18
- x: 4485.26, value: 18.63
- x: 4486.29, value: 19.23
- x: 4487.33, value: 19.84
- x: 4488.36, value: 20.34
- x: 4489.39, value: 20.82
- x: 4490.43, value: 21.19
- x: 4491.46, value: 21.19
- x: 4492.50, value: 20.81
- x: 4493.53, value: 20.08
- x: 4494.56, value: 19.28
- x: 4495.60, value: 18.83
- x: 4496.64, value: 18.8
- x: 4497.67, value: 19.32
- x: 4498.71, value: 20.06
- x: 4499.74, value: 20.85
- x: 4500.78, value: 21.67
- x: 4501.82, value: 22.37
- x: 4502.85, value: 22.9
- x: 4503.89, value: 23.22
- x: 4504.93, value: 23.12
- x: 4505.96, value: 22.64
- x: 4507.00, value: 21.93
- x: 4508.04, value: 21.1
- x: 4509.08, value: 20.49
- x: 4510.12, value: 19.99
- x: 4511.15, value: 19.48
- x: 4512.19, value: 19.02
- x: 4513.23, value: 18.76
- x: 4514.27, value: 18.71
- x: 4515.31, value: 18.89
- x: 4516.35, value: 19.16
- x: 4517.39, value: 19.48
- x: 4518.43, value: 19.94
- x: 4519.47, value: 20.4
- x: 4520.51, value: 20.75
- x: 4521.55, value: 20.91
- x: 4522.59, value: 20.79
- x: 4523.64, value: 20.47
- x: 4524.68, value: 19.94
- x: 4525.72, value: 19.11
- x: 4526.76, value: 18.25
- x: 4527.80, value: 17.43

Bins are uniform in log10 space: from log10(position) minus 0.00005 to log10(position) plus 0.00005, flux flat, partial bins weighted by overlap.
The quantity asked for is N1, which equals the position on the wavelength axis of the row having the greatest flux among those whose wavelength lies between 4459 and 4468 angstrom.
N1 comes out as 4465.68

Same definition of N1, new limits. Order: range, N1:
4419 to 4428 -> 4419.65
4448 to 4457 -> 4448.23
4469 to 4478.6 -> 4477.01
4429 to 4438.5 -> 4430.86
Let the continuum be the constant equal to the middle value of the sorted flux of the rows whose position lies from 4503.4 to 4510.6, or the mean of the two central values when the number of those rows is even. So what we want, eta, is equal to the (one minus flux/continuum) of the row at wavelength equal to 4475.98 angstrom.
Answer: 0.18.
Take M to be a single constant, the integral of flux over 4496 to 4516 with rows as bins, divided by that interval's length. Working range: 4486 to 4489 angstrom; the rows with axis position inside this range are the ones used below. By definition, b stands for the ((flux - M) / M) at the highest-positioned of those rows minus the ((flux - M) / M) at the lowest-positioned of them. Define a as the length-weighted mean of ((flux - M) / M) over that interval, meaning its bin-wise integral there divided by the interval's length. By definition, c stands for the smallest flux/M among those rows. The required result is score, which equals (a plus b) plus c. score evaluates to 0.9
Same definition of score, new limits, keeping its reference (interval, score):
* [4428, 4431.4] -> 0.5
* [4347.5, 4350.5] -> 0.4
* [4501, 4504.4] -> 1.2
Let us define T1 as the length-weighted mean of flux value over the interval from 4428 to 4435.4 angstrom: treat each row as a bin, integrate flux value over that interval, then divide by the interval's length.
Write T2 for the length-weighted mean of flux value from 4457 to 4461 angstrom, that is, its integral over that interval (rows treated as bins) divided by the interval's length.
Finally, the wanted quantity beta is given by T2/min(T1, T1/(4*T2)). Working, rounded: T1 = 14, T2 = 12.7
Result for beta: 45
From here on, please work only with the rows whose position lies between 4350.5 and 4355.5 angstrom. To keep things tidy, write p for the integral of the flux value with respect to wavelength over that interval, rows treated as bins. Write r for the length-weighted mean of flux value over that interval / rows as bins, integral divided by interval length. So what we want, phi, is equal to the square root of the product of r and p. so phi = 29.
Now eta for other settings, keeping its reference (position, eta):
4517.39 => 0.11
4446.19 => 0.24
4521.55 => 0.05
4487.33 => 0.10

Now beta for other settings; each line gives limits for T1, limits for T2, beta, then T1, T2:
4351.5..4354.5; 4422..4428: 63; 13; 14.3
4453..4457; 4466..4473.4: 103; 12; 17.6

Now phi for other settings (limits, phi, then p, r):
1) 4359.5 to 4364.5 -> 34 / 75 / 15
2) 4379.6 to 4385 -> 25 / 58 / 11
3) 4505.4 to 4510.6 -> 48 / 111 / 21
